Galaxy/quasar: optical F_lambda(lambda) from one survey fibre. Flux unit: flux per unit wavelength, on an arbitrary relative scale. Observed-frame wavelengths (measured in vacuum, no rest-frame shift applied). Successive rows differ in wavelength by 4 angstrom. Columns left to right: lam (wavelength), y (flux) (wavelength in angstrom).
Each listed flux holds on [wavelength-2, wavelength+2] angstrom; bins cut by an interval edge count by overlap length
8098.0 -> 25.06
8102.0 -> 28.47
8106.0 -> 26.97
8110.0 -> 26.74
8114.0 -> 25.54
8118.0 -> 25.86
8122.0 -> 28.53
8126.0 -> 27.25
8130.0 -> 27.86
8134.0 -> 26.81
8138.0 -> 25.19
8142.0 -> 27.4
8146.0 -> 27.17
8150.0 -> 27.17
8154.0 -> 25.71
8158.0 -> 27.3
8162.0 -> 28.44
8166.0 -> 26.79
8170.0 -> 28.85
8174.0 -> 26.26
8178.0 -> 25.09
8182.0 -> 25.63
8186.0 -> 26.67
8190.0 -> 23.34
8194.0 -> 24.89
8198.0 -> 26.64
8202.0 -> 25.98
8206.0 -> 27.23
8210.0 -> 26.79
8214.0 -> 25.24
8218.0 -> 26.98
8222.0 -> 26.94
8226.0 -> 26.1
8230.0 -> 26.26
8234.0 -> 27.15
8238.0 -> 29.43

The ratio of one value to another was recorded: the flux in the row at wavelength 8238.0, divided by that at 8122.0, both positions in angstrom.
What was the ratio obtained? 1.032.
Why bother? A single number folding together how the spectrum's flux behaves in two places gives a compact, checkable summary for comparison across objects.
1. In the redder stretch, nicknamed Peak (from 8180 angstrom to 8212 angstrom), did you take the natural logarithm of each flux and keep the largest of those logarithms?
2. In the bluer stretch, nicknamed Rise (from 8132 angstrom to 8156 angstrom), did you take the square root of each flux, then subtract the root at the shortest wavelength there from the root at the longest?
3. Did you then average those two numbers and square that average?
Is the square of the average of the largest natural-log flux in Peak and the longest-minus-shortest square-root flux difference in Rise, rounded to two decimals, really 2.56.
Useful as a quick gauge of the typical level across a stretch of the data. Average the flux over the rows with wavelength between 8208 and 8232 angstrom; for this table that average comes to 26.4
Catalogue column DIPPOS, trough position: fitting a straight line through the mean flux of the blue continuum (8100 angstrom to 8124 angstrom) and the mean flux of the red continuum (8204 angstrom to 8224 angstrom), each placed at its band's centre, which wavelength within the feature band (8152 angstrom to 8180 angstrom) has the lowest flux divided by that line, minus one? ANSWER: 8178.0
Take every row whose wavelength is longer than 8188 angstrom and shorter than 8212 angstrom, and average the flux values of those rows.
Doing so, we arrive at 25.8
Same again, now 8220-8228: 26.5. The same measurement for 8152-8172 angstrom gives 27.4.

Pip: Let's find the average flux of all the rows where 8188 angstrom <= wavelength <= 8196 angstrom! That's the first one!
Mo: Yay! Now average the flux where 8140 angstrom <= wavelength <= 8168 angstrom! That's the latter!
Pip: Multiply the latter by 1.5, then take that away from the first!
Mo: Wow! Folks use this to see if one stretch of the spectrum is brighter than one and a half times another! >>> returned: -16.6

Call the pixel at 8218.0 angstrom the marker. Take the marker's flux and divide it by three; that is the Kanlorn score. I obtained 8.99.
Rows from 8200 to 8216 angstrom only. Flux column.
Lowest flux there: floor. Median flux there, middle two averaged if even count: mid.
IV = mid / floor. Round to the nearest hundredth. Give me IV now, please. 1.05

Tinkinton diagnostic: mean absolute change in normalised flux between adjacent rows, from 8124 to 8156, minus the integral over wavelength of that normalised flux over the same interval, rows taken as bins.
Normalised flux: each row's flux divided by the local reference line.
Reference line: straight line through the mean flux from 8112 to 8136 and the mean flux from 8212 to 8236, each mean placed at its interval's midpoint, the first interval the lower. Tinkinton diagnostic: -32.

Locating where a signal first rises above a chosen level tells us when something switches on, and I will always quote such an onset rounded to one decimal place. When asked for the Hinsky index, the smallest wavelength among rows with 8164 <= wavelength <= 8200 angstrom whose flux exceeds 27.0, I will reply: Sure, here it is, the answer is 8170.0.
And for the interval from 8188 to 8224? 8206.0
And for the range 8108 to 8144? 8122.0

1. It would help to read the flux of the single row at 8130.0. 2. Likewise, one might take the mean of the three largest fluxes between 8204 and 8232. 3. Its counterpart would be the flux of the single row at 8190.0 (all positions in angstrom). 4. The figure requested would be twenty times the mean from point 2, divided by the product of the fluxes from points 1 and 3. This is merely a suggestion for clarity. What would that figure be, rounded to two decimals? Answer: 0.83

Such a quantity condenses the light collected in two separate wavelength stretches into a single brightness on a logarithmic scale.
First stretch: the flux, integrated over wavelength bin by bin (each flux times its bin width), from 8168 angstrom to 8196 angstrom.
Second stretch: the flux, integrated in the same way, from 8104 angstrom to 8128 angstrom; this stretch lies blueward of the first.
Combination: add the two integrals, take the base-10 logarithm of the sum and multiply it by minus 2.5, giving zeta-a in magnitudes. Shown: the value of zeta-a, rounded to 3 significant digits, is -7.84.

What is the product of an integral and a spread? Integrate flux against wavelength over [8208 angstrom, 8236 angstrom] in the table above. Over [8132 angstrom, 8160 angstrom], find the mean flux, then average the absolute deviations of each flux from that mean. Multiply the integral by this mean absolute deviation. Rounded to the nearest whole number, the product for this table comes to 521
